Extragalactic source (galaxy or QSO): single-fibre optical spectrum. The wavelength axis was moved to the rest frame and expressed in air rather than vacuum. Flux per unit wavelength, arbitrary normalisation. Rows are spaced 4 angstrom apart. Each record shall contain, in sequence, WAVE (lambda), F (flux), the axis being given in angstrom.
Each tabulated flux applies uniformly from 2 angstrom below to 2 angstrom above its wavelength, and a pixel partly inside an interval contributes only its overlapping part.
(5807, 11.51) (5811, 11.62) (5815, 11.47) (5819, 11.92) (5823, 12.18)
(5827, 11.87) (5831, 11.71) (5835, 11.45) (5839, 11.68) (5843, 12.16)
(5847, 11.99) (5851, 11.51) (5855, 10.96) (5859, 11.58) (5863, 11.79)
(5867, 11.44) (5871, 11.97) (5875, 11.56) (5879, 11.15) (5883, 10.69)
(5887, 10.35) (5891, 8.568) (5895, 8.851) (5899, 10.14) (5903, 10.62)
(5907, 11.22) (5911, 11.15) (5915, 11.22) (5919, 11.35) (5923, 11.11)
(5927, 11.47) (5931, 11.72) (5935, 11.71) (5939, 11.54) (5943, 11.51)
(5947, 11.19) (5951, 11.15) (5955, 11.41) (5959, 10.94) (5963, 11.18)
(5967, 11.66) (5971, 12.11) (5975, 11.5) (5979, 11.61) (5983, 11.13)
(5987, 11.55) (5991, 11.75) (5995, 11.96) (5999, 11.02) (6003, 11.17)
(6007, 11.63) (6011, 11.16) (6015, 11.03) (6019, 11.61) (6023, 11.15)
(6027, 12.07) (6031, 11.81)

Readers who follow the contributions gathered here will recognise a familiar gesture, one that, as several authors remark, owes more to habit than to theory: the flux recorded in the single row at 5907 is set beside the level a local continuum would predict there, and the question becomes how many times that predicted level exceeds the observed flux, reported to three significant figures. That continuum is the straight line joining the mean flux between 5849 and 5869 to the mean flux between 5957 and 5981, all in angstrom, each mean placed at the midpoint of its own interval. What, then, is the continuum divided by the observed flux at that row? 1.02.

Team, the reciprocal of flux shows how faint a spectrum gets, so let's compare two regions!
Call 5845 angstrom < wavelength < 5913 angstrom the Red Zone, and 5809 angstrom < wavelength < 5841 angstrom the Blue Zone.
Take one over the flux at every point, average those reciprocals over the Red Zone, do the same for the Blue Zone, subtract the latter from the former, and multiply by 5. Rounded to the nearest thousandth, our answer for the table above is 0.036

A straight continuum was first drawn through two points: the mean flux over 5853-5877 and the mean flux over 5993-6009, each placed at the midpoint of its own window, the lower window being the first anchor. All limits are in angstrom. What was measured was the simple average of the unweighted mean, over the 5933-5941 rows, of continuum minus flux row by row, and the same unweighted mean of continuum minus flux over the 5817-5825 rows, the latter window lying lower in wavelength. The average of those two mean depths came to -0.30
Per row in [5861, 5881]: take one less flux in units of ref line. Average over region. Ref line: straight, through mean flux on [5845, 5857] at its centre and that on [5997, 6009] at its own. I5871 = -0.011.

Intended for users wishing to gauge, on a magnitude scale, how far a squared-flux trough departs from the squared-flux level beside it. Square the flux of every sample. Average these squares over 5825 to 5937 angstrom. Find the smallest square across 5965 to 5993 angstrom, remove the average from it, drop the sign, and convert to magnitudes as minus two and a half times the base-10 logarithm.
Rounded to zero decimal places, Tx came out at -1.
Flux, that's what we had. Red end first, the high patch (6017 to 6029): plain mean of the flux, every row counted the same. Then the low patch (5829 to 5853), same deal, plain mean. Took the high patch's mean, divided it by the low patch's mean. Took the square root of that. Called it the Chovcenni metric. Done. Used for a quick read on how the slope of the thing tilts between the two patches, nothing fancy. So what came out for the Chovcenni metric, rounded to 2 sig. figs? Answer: 0.99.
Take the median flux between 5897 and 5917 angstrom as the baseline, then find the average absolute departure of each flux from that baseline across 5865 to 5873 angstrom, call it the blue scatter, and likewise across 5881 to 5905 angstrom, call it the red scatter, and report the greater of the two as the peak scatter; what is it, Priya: 1.28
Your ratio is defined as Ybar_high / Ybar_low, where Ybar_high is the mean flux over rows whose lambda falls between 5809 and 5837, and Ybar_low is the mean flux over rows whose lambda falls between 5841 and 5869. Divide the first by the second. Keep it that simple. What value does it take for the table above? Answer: 1.01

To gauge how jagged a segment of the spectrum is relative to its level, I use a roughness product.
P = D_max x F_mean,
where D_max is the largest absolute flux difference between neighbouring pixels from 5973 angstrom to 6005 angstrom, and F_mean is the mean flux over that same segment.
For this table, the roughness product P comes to 11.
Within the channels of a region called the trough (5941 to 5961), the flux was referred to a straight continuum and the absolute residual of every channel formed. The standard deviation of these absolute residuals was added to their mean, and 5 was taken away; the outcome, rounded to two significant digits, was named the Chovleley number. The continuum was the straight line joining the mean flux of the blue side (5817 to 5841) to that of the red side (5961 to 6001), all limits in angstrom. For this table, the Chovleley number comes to -4.4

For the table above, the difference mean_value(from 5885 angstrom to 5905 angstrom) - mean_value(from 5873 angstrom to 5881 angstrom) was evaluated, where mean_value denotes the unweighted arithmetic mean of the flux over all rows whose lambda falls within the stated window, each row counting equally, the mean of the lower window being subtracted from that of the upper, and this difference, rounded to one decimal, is -1.6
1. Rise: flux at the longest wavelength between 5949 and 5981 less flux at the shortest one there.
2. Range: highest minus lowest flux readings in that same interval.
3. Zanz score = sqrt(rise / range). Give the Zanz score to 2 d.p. 0.63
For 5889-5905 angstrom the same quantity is 1.00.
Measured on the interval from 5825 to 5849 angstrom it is 0.41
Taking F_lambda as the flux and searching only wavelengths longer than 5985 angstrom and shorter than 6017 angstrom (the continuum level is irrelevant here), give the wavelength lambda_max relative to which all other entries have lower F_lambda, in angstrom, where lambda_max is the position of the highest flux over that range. 5995 angstrom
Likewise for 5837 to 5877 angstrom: 5843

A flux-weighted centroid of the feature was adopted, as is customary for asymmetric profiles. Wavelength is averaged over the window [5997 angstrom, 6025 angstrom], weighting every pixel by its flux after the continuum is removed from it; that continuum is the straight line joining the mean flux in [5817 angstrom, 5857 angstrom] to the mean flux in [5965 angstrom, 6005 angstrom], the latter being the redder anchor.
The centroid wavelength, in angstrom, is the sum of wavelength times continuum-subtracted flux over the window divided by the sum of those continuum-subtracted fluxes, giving 6009.2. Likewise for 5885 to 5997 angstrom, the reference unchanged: 5901.7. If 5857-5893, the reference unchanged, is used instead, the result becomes 5887.0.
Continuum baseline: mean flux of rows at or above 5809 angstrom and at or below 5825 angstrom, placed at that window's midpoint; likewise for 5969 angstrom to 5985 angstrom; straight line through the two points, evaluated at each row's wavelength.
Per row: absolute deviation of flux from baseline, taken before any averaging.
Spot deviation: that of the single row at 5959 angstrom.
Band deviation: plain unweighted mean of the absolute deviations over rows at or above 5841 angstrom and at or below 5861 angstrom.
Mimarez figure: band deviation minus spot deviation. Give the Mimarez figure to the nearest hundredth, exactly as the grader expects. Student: -0.31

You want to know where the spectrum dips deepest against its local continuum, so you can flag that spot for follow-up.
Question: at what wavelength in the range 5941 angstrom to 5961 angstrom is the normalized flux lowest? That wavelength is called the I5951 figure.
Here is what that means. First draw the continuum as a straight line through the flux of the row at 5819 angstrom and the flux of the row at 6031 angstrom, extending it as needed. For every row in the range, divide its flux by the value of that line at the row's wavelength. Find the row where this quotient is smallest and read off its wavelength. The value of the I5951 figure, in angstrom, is 5959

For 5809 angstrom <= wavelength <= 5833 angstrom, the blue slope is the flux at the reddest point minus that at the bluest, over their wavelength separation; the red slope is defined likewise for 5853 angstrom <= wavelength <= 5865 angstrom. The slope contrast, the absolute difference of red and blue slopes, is 0.10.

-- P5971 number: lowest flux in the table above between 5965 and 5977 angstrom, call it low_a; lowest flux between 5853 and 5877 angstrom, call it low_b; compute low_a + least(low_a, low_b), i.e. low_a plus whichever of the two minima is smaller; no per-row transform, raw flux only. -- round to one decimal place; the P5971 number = 22.5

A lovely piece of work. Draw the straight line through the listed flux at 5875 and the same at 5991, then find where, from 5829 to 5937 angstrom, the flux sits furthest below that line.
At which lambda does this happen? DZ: 5891 angstrom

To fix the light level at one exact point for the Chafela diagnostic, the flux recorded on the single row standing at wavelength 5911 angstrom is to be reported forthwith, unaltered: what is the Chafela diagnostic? 11.15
